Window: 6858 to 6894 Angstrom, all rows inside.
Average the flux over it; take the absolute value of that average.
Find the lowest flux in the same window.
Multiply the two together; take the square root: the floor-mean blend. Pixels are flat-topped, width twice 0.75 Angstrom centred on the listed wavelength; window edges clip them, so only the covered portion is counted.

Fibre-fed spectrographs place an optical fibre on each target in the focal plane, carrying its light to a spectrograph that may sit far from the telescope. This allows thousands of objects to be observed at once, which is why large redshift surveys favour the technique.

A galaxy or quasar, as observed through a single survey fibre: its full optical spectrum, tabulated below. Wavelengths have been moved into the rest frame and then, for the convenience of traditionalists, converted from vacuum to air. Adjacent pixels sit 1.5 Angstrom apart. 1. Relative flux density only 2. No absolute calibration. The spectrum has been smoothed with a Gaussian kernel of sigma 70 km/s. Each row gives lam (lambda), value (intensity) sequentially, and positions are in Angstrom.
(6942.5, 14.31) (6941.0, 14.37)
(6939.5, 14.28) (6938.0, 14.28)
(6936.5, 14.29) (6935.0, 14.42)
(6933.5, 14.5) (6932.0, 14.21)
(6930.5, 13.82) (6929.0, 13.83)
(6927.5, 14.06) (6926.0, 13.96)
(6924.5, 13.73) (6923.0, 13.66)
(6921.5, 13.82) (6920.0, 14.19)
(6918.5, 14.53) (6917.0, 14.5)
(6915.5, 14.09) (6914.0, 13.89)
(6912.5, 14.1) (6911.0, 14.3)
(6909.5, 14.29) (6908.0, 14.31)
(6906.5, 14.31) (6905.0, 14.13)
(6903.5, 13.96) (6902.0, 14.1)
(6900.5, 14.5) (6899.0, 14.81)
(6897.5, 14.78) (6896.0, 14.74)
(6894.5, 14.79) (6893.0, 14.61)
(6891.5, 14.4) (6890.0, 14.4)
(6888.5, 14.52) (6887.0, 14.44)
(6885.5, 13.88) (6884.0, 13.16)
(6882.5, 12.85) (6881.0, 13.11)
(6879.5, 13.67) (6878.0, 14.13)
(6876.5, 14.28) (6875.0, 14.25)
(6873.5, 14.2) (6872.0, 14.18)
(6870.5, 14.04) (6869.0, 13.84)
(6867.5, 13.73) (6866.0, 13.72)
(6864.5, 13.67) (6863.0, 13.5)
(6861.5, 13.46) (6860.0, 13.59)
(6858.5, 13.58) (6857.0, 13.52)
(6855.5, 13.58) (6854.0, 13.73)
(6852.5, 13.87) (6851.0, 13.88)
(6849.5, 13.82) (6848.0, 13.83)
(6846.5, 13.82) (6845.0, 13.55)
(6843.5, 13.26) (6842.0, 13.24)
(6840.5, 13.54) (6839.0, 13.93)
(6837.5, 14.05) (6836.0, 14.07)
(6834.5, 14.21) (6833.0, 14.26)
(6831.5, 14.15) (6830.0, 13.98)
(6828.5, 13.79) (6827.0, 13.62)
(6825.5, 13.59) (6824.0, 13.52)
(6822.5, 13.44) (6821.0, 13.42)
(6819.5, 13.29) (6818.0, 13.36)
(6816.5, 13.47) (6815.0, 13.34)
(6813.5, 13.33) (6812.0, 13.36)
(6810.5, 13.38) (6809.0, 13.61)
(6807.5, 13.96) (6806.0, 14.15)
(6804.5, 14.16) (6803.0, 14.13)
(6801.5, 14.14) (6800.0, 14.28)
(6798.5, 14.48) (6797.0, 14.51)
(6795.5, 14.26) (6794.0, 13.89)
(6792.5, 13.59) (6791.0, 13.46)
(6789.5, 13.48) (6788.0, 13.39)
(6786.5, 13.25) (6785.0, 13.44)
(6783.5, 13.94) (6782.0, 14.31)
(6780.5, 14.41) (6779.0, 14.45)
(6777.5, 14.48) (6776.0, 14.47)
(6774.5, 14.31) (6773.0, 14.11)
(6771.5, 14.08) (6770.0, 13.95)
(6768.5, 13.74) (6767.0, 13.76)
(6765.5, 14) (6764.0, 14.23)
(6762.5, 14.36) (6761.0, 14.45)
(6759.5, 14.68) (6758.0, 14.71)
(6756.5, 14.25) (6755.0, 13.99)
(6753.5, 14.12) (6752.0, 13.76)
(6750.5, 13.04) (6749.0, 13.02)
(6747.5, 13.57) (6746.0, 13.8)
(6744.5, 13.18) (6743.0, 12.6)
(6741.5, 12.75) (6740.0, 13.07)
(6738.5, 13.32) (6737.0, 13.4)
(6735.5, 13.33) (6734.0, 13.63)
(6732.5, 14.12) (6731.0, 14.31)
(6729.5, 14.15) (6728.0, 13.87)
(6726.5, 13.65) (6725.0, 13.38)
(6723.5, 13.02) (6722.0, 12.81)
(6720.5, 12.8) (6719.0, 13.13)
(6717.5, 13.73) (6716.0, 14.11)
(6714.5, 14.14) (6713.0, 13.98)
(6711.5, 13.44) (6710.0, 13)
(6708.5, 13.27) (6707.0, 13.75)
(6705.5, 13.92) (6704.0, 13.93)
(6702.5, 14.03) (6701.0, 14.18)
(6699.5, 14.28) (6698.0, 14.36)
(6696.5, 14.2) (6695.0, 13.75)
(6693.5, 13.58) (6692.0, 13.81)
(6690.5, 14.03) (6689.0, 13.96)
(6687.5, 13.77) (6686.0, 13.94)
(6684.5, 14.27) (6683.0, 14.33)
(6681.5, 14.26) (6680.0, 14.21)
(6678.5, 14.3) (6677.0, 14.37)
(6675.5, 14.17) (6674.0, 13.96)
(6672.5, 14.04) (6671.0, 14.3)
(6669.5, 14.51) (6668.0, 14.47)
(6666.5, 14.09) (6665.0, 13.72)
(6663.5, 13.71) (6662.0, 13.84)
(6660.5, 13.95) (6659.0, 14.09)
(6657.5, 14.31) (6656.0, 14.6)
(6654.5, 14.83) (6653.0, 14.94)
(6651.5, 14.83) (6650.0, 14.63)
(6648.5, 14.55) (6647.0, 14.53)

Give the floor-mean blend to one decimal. 13.4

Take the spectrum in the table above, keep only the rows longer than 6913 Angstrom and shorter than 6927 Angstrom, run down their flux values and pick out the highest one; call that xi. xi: 14.53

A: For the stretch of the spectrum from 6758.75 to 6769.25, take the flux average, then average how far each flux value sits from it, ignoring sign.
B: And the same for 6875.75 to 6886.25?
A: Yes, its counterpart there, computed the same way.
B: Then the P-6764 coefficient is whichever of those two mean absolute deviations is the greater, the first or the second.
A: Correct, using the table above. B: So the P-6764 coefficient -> 0.47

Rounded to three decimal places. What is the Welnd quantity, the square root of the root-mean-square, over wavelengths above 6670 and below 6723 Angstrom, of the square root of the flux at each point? 1.930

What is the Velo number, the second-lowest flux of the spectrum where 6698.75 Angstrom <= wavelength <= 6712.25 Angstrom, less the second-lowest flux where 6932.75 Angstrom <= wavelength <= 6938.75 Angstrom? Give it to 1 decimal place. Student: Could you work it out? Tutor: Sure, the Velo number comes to -1.0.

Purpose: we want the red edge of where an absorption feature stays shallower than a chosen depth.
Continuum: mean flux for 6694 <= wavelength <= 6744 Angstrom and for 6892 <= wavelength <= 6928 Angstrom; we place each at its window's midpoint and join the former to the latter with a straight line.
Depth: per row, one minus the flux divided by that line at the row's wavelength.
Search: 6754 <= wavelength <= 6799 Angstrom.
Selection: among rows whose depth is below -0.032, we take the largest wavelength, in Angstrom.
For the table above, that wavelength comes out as 6798.5 Angstrom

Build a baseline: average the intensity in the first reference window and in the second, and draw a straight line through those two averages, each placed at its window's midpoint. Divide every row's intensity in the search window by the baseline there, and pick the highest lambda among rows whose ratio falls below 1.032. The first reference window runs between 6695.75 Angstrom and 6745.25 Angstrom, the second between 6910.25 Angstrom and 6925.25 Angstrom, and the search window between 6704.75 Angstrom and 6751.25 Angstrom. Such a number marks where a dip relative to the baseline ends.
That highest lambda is 6750.5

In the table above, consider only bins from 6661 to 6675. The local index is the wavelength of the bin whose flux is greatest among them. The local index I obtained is 6669.5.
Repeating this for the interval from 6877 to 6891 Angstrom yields 6888.5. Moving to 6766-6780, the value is 6777.5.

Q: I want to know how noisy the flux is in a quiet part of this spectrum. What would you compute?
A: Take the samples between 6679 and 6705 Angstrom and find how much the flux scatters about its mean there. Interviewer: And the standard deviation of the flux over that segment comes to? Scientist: 0.23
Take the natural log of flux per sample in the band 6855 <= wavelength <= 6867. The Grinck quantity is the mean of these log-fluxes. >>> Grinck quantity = 2.61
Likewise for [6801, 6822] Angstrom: 2.61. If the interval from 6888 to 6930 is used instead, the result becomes 2.66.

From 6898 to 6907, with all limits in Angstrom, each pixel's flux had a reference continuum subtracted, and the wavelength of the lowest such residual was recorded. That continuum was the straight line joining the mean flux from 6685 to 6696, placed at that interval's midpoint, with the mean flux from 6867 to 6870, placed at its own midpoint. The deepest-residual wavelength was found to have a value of 6903.5 Angstrom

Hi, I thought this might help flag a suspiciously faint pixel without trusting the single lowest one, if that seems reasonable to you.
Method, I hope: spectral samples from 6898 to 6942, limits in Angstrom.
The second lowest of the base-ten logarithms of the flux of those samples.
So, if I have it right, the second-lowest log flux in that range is 1.14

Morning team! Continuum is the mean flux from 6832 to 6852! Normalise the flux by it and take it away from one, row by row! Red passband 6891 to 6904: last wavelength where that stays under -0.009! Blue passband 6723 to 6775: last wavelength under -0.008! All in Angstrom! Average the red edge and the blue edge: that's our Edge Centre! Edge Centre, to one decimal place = 6839.0 Angstrom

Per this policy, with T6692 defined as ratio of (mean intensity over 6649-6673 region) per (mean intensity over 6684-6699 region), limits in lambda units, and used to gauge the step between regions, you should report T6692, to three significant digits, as 1.02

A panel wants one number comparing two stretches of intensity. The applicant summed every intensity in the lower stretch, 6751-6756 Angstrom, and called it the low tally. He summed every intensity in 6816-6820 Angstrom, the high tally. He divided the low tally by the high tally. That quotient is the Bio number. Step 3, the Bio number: 1.04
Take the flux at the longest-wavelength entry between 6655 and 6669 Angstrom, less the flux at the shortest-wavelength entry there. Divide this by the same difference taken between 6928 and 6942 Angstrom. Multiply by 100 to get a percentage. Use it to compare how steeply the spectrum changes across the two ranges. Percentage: -24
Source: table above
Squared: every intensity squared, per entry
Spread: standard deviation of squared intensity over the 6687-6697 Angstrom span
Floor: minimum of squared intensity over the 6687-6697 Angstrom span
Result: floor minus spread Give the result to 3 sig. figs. 179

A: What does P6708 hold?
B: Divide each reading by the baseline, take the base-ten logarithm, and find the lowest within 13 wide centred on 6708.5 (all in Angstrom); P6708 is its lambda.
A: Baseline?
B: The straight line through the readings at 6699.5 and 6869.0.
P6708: 6710.0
